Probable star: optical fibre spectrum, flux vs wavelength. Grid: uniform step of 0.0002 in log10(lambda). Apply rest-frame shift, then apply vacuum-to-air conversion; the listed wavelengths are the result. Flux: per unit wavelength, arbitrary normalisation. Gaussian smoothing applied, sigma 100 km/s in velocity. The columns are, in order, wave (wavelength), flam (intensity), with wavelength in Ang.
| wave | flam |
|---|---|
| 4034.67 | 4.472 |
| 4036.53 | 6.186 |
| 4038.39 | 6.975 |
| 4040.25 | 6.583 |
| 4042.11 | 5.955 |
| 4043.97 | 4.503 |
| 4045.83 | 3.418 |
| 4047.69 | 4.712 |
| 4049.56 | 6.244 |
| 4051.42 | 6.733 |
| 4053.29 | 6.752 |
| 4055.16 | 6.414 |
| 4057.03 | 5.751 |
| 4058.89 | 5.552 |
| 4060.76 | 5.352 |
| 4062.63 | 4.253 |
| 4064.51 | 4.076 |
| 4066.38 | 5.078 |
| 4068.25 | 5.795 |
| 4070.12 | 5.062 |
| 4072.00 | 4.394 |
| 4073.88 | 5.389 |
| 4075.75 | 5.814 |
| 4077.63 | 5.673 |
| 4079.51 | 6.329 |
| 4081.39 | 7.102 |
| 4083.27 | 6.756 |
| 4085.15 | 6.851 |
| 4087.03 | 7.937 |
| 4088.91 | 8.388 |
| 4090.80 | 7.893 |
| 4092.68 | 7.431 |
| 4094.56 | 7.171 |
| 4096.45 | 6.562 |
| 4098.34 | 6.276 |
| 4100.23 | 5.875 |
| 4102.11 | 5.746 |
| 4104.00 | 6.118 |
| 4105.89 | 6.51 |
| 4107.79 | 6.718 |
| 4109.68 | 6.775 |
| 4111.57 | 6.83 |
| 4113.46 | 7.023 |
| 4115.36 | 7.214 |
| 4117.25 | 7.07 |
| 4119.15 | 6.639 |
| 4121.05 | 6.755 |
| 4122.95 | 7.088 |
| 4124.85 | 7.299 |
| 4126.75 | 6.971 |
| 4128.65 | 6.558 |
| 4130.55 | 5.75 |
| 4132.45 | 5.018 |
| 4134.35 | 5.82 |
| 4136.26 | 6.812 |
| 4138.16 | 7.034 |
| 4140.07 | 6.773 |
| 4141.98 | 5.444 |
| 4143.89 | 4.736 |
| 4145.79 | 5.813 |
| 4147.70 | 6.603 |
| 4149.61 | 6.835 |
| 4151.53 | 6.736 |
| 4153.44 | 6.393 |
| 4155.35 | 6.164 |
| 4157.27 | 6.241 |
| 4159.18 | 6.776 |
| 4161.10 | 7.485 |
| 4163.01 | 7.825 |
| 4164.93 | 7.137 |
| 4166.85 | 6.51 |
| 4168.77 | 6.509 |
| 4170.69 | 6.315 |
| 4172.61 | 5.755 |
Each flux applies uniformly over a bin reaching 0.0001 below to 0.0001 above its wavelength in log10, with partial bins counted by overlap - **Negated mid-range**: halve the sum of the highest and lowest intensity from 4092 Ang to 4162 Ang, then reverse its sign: -6.1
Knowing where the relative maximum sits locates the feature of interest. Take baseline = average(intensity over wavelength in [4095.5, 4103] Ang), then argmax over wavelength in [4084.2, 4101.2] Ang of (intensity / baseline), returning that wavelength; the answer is 4088.91 Ang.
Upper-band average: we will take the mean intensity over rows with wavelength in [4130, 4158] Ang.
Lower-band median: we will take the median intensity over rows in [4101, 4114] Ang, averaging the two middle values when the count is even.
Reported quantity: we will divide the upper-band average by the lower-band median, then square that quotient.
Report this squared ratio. 0.84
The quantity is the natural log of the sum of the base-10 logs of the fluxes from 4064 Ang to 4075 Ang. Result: 1.42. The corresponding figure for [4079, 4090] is 1.64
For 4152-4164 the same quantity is 1.61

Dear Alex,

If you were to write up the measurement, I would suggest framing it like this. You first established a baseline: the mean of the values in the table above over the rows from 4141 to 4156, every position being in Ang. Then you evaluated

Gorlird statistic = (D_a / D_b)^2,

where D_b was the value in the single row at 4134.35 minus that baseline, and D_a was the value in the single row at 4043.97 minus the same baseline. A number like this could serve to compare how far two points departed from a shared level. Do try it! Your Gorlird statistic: 34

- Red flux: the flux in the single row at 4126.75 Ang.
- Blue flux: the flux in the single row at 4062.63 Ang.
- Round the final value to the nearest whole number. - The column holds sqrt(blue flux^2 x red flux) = 11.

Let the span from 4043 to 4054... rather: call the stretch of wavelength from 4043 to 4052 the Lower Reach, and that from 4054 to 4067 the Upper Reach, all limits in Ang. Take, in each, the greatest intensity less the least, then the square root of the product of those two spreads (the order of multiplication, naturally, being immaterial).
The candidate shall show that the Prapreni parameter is 2.78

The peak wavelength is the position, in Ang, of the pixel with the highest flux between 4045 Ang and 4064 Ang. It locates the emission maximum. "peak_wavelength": 4053.29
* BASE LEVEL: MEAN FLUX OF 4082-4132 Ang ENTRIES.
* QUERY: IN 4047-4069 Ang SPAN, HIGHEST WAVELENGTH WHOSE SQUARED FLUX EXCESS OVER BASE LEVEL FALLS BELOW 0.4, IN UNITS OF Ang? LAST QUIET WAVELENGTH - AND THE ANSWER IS 4055.16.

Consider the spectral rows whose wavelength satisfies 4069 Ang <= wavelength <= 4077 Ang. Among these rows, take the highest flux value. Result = 5.814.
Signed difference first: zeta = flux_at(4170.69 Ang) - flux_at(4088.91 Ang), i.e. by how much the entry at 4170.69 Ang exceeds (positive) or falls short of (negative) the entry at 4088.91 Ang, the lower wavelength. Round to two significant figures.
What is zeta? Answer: -2.1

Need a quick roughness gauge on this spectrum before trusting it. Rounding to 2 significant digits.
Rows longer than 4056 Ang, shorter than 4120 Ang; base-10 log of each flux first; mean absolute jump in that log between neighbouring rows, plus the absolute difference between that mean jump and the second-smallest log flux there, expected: 0.63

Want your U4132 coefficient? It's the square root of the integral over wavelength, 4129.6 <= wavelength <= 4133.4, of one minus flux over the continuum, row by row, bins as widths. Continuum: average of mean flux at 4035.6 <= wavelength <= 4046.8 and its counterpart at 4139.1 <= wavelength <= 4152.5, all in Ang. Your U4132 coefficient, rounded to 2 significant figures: 0.56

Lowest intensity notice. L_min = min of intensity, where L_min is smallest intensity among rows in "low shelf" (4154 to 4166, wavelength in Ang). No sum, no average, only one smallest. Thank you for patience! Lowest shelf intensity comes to 6.164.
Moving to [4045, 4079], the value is 3.418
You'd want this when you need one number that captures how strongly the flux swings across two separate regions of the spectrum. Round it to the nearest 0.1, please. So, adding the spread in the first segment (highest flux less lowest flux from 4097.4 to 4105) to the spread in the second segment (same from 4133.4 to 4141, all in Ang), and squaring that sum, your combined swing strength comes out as 3.0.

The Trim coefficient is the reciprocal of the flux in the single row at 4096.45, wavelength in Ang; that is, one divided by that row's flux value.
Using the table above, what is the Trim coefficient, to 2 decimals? 0.15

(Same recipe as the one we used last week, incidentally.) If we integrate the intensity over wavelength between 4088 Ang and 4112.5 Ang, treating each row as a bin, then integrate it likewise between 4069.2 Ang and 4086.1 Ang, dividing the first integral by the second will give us 1.7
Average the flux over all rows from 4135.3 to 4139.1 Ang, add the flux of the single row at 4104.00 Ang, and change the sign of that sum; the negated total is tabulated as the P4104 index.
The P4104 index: -13.0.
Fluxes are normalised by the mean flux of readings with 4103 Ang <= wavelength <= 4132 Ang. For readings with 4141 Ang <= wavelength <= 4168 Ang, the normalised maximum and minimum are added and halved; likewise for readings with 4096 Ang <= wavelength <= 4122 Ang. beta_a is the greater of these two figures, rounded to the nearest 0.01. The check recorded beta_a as 0.96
